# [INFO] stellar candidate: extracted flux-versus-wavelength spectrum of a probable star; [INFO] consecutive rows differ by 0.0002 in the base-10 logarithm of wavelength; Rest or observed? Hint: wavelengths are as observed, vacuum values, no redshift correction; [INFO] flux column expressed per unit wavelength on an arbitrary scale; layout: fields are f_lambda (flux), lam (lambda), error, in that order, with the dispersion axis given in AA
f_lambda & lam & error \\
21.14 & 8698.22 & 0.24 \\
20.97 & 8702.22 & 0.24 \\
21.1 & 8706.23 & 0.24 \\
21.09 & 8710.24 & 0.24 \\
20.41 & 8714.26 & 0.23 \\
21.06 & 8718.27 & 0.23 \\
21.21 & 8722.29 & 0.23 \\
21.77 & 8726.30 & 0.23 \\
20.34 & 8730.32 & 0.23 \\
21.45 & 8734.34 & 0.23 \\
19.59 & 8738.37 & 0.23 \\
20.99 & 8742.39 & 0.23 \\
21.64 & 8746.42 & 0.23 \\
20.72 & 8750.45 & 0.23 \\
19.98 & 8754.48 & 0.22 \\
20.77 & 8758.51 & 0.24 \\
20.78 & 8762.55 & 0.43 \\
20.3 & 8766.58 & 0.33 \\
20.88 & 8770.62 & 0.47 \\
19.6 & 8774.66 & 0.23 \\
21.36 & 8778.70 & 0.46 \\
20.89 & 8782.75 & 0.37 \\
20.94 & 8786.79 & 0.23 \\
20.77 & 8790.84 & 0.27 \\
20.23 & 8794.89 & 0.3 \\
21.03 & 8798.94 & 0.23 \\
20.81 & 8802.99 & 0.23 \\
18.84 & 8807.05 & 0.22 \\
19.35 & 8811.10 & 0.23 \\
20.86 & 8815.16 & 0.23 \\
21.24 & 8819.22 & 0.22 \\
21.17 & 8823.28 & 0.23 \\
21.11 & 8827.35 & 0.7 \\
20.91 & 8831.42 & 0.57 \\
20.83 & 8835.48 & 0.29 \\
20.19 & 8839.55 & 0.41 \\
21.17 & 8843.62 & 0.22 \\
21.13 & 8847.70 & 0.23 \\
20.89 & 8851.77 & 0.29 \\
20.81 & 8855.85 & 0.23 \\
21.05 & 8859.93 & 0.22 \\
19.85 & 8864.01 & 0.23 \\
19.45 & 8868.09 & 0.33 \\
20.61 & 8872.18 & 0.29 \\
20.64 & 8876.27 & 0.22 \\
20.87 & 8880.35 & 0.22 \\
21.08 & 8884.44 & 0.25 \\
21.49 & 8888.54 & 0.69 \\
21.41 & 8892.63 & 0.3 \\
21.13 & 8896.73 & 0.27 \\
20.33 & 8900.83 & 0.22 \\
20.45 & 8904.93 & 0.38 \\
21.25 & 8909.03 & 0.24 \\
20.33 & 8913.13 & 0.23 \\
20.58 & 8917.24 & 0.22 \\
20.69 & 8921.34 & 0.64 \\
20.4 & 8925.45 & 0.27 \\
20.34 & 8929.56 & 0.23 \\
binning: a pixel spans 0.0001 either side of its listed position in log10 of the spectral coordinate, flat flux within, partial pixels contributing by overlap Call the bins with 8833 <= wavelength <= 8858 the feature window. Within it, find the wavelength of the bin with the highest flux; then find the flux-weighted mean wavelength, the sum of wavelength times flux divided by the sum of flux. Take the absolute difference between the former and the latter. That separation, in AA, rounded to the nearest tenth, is 2.1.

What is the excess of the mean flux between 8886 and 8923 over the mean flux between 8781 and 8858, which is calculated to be 0.16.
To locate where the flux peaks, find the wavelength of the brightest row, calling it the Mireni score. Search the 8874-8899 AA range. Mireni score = 8888.54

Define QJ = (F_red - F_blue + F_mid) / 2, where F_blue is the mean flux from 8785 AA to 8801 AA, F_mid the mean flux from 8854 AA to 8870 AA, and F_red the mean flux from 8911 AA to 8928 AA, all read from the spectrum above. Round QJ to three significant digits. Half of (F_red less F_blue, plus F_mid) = 10.0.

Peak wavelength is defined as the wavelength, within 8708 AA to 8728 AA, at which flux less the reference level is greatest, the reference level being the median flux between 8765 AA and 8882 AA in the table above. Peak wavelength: 8726.30 AA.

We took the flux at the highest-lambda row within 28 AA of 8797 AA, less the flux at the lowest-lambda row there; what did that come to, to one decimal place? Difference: 0.3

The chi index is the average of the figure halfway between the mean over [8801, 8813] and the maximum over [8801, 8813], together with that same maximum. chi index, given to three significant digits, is 20.5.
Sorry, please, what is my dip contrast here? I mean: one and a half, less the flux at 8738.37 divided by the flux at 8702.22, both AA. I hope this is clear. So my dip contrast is 0.566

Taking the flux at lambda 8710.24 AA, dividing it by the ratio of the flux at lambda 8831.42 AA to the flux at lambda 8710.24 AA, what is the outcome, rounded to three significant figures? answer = 21.3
